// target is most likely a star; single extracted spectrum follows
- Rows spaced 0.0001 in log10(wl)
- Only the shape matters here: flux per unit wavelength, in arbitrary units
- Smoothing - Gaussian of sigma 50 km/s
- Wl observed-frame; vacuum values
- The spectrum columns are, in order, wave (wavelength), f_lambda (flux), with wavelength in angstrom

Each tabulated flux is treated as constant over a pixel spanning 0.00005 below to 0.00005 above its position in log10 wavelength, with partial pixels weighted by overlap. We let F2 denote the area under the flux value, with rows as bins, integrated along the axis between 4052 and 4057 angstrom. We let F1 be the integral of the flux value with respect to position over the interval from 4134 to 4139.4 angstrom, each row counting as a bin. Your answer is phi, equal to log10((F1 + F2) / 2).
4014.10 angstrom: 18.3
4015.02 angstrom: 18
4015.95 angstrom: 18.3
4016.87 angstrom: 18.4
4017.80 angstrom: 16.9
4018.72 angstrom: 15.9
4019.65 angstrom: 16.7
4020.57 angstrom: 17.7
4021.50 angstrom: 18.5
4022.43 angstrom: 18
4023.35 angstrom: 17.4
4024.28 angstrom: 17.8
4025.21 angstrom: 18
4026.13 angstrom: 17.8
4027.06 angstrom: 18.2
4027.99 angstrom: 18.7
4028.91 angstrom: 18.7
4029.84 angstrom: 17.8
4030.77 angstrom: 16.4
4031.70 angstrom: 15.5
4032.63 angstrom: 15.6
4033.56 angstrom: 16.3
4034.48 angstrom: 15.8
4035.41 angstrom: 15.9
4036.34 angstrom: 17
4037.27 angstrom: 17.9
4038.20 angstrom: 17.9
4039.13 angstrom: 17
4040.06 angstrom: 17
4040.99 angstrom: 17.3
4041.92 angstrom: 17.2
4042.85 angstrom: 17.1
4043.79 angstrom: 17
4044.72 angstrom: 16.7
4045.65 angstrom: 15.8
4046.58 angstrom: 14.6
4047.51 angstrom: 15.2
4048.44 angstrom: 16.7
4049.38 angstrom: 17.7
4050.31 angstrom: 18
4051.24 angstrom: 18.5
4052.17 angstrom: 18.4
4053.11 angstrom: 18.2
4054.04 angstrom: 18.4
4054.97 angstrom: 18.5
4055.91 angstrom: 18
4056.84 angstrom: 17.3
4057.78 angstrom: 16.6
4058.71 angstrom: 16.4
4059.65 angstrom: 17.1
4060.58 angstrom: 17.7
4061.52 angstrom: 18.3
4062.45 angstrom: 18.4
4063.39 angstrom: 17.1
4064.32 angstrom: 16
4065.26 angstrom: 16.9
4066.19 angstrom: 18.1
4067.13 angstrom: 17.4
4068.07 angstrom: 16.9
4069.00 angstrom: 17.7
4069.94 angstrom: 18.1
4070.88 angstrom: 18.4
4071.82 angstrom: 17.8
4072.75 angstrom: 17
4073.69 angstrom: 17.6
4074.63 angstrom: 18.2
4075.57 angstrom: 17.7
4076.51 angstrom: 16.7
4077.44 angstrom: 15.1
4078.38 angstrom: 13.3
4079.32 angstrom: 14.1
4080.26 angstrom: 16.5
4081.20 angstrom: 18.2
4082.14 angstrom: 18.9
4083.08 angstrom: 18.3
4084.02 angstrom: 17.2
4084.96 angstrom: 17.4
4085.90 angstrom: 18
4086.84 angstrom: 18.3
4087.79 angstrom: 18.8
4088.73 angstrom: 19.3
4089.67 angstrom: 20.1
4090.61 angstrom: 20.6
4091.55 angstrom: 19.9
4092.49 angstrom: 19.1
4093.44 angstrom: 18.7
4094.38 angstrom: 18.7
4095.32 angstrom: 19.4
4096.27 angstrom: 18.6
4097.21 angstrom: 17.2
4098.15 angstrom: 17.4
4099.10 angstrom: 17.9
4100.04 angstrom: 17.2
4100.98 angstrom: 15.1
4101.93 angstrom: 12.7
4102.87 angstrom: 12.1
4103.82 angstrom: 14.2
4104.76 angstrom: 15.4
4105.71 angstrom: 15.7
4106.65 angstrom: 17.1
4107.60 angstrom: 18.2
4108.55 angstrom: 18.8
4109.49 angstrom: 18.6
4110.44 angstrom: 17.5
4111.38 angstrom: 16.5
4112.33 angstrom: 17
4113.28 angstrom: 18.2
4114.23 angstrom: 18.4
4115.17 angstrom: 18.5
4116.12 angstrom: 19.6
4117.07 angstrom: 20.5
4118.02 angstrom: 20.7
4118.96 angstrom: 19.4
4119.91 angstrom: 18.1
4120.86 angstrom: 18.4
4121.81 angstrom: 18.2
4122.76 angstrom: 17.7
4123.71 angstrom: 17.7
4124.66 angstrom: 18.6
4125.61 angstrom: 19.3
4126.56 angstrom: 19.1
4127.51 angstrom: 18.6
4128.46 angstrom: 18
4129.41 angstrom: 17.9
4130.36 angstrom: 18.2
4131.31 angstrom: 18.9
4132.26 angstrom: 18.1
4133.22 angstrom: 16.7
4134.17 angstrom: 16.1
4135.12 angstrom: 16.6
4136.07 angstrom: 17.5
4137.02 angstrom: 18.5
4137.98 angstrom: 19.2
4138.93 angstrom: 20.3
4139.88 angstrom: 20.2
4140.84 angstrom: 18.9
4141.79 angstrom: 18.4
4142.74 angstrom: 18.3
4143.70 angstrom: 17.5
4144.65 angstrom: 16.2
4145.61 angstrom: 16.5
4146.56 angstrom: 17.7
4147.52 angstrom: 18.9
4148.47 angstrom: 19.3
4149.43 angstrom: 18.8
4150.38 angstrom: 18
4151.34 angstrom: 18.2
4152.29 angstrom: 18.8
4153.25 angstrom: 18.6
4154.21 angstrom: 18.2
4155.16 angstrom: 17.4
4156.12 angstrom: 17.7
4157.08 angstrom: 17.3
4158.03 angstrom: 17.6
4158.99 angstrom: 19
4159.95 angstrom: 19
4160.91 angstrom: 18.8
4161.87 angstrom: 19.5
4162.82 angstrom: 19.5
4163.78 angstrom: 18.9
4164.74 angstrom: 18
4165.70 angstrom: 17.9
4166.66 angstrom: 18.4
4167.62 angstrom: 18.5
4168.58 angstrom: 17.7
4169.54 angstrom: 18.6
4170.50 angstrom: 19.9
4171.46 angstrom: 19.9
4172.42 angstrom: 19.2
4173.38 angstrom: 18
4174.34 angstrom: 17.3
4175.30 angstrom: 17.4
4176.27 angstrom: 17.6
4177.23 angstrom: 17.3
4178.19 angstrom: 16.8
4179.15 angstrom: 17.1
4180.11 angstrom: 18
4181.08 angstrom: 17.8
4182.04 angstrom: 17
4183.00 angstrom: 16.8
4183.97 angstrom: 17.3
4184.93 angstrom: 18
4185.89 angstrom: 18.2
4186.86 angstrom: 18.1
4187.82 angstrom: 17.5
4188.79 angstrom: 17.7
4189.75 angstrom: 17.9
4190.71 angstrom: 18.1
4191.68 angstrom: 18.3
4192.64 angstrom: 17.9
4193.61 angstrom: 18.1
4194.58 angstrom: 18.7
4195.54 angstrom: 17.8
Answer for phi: 1.97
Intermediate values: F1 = 98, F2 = 91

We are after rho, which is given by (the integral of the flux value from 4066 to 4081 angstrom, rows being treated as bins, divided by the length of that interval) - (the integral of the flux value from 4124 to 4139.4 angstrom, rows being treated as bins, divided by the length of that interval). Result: -1.3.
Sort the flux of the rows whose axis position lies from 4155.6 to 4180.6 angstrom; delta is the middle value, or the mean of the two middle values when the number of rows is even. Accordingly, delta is 18.0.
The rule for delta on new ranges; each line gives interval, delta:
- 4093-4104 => 17.3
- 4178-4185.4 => 17.2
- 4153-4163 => 18.6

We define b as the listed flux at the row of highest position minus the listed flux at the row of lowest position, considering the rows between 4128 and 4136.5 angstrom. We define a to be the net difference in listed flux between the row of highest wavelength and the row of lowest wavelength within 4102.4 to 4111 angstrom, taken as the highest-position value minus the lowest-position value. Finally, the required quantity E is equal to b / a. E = -0.1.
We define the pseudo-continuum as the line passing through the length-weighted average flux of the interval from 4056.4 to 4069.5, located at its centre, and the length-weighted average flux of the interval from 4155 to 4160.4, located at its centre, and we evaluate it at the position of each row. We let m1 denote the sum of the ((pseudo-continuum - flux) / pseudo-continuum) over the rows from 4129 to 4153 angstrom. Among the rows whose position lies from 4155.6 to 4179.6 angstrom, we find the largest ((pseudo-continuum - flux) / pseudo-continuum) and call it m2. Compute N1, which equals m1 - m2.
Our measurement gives -0.4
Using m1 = -0.4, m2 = 0.076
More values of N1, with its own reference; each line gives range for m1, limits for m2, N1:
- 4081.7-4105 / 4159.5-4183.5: -0.2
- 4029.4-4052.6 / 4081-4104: 0.1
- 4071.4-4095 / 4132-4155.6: -0.6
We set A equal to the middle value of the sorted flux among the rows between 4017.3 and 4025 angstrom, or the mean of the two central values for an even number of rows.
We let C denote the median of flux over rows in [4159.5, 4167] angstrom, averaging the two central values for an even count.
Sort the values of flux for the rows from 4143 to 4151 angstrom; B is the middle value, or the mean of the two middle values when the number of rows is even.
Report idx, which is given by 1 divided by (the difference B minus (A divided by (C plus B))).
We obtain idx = 0.0576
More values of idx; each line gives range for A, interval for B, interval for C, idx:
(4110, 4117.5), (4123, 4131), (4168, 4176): 0.0559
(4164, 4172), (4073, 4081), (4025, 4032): 0.0622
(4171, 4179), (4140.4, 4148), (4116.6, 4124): 0.0571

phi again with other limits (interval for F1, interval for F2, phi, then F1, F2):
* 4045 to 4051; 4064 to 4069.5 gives 1.99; 99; 95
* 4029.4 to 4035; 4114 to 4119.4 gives 1.99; 91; 106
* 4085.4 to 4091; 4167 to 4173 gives 2.04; 107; 114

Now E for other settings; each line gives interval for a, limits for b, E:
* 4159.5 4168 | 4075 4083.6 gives -1.2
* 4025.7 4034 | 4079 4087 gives -2.8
